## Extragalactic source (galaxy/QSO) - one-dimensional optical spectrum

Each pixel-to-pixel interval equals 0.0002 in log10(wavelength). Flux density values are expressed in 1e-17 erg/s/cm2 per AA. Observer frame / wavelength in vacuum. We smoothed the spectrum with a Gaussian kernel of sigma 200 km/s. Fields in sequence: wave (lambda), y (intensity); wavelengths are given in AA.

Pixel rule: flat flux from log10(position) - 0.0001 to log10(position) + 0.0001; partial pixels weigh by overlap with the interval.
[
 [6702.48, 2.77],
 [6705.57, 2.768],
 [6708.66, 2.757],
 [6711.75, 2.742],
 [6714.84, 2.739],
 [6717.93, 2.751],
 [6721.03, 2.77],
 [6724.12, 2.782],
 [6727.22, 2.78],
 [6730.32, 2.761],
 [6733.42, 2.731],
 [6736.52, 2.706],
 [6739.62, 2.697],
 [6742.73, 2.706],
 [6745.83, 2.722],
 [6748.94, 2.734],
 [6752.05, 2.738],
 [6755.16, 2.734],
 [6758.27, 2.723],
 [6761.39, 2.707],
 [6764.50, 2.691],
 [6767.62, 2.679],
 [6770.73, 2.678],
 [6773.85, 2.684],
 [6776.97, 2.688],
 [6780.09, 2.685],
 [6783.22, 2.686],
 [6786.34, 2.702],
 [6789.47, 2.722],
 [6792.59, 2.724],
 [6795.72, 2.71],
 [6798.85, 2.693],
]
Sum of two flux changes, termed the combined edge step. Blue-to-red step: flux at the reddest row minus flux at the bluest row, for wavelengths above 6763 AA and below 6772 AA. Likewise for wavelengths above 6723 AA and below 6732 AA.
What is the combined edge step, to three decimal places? -0.034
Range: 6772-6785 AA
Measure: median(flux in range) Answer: 2.69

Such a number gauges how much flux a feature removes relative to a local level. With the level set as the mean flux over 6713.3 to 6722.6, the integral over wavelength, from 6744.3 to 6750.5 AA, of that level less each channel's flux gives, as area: 0.16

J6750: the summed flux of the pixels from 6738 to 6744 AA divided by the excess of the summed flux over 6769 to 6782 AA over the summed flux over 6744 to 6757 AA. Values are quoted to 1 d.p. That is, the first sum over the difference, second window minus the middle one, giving -28.0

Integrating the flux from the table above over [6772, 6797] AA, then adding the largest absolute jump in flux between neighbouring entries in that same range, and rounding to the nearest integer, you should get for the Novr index 68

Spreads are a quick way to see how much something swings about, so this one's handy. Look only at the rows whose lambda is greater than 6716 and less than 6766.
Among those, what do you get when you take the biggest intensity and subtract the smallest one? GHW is 0.091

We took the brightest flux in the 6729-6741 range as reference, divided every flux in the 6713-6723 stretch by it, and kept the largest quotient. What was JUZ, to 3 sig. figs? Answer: 1.00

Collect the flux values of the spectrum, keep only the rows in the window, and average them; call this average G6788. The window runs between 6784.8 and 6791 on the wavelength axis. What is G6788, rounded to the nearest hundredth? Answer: 2.71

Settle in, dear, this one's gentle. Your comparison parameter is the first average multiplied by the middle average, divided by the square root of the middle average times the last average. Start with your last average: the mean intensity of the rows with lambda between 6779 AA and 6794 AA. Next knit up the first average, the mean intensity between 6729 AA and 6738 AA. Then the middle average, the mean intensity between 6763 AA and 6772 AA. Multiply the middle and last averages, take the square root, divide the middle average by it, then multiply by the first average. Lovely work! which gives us 2.72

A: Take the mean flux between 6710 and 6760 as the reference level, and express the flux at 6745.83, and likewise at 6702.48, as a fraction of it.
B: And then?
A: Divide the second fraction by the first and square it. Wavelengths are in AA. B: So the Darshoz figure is 1.04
